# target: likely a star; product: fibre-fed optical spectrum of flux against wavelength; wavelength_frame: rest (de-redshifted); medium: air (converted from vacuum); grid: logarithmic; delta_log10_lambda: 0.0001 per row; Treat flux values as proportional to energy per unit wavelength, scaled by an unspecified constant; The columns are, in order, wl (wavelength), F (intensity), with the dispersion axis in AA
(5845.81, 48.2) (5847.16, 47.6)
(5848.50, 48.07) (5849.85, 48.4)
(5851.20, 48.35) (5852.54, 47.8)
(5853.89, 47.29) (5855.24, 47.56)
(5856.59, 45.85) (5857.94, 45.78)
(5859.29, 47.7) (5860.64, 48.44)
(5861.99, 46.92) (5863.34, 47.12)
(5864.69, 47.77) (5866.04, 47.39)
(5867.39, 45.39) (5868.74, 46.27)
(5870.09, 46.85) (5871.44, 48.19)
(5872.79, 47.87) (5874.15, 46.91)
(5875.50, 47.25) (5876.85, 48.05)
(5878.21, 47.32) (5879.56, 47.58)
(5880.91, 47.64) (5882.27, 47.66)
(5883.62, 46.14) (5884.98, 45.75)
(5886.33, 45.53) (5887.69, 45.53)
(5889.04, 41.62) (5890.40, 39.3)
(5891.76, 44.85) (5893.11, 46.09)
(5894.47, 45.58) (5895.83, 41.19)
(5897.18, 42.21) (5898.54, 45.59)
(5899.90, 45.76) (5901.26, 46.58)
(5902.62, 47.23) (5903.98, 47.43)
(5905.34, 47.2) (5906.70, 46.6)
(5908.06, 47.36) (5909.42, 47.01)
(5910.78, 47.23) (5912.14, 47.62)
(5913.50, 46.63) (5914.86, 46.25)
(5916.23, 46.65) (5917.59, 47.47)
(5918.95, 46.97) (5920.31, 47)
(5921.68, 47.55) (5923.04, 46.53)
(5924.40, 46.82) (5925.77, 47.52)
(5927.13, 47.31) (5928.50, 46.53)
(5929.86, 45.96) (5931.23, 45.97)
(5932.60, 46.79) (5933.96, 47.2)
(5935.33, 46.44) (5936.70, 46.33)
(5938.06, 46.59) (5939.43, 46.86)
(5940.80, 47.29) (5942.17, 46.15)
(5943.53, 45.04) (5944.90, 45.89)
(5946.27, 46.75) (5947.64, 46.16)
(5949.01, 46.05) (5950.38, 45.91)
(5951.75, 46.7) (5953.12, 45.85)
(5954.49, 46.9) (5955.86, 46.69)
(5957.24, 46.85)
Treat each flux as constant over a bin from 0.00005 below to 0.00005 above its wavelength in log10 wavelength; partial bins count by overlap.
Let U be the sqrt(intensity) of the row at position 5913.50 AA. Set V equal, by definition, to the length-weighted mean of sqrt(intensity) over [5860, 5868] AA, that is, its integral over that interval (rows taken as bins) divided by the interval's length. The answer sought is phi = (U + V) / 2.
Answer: 6.85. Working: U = 6.83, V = 6.87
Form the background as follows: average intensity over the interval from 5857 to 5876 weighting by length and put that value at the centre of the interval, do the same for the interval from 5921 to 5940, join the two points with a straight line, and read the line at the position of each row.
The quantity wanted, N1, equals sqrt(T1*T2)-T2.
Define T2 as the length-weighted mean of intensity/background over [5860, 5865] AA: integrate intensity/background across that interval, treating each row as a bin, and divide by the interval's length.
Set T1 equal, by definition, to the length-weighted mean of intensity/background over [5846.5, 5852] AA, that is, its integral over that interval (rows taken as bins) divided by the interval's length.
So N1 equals 0.006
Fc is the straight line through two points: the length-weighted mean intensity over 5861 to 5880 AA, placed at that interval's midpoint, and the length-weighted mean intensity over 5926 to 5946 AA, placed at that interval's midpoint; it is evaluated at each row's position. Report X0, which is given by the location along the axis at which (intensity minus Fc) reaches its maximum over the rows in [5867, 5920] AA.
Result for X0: 5871.44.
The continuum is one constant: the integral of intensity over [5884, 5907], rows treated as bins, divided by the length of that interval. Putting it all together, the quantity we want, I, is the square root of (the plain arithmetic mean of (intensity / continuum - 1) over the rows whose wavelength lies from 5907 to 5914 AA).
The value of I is 0.224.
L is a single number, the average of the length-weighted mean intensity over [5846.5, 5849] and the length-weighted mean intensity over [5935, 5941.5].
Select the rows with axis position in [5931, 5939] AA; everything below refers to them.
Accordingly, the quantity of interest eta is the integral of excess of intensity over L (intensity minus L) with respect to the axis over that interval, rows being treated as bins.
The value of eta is -5.8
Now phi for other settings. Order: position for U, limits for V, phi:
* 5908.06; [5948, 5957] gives 6.84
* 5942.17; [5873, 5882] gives 6.84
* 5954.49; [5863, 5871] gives 6.85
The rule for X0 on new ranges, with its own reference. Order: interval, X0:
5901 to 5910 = 5903.98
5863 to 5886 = 5871.44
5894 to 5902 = 5901.26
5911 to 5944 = 5925.77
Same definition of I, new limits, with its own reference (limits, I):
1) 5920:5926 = 0.219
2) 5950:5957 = 0.182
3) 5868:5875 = 0.226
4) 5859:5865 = 0.244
